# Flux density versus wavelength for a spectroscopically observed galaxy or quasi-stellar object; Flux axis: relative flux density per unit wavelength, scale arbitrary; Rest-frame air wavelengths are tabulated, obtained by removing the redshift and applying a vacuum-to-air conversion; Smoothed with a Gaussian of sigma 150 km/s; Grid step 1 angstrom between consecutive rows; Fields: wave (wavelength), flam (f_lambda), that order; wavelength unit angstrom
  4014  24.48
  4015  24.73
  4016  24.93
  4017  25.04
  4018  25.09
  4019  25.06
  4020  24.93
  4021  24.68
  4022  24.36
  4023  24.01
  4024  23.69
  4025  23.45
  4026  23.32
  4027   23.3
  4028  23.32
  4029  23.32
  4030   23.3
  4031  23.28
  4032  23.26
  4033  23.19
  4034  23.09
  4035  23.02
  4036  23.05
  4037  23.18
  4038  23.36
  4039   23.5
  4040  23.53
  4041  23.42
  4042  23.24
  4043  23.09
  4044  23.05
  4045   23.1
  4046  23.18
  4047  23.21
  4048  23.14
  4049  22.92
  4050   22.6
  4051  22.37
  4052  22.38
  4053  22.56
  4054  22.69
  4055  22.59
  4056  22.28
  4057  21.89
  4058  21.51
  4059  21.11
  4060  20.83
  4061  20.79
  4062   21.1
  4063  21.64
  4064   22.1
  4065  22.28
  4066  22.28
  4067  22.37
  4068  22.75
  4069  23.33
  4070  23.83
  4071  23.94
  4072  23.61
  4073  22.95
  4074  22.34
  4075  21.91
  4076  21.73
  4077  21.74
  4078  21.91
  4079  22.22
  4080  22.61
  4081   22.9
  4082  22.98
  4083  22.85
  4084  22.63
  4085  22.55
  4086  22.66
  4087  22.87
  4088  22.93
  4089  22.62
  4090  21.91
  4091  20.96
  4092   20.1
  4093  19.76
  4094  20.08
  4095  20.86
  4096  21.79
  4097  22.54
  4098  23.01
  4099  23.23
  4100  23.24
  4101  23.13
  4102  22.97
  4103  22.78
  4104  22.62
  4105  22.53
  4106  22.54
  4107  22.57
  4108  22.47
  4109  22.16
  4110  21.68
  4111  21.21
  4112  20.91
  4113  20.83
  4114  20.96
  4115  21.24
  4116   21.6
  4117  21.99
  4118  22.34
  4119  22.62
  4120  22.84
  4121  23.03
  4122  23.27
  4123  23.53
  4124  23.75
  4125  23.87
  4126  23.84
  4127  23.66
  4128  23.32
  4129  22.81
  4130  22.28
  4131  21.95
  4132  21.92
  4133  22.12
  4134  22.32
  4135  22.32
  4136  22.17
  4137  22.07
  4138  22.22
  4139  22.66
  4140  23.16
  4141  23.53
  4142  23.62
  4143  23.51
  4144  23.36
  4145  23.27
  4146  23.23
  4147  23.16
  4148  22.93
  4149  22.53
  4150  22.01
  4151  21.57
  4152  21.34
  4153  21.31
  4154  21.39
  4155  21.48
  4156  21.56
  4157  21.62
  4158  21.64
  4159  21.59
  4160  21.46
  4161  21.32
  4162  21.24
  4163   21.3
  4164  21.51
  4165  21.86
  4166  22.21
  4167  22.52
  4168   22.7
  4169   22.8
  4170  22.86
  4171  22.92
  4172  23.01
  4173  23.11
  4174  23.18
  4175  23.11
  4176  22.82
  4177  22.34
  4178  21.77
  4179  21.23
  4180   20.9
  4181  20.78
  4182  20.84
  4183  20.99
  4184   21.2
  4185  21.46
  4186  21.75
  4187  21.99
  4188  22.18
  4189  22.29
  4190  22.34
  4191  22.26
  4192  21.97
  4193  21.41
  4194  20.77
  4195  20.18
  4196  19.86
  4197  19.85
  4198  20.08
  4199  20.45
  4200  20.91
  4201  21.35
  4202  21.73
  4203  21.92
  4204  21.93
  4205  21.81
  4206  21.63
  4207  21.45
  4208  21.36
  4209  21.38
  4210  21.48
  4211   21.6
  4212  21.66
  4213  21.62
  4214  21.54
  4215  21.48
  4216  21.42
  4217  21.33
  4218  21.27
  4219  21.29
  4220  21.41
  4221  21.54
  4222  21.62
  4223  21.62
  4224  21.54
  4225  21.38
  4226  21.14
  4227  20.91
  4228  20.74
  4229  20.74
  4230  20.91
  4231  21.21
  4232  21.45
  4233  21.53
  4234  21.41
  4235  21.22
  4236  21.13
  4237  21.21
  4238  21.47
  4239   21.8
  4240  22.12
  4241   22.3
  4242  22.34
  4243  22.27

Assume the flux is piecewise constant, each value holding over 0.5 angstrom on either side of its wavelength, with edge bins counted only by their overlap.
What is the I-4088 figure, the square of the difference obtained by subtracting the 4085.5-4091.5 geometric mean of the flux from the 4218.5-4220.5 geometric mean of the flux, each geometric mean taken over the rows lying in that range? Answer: 1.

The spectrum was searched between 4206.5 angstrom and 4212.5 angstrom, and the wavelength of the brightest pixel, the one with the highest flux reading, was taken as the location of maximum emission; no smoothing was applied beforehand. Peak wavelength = 4212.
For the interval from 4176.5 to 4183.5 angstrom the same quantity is 4177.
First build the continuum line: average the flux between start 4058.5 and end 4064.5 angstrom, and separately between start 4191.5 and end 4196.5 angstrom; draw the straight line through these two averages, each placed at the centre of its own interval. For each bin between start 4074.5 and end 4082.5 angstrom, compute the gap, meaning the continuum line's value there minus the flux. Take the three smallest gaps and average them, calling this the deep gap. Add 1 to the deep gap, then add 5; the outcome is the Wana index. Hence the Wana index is 4.4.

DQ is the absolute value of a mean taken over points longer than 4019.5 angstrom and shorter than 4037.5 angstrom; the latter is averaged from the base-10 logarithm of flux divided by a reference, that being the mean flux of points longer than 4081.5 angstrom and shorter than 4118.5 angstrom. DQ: 0.028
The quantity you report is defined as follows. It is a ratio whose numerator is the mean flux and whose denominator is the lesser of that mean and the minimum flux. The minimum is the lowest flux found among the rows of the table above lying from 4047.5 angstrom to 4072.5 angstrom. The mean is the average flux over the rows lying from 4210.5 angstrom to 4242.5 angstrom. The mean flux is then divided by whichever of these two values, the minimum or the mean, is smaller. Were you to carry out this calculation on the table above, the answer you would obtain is 1.03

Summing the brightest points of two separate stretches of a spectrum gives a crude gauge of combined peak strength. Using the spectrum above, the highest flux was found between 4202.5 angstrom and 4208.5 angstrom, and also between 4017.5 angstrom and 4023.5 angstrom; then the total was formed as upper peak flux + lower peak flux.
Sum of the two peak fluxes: 47.0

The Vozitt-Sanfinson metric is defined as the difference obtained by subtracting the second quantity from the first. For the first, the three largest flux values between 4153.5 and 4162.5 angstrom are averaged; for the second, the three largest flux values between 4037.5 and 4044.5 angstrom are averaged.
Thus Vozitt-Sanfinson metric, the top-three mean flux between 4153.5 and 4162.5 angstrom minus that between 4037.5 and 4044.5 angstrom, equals -1.9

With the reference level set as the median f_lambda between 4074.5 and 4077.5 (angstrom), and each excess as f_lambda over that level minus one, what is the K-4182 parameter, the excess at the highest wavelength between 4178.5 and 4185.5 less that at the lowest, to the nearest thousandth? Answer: 0.011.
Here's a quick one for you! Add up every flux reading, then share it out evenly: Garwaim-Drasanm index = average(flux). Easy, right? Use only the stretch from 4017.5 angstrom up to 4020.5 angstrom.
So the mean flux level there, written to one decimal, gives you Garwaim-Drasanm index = 25.0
